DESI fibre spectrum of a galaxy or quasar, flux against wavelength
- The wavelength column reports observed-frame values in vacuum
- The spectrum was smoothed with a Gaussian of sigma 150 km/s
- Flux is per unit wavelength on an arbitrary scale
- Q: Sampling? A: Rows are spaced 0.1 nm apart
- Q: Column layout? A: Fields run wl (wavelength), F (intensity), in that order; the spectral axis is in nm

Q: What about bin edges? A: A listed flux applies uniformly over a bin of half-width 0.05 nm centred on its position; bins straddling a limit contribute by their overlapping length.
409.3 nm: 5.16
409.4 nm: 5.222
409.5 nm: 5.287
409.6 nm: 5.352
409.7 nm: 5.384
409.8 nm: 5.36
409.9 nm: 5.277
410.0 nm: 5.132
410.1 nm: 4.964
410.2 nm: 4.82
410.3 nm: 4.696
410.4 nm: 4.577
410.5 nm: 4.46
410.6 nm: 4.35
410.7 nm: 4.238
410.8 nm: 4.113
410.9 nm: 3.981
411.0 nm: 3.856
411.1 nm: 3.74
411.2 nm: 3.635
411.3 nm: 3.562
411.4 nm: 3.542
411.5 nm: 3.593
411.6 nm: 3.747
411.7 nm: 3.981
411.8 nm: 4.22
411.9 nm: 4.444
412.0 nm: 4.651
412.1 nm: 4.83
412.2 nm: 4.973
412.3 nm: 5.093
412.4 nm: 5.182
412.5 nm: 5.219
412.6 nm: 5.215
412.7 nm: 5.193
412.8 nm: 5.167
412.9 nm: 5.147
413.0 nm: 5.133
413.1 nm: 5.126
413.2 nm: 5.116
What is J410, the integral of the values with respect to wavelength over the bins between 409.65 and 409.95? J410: 1.6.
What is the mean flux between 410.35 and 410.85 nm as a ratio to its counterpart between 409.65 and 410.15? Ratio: 0.8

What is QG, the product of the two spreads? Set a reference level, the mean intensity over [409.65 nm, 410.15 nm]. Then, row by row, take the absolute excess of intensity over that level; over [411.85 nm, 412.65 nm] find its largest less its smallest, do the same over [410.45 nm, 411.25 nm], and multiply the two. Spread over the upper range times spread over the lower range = 0.639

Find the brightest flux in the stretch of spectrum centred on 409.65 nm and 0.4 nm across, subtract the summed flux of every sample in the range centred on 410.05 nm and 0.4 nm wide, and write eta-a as -14.8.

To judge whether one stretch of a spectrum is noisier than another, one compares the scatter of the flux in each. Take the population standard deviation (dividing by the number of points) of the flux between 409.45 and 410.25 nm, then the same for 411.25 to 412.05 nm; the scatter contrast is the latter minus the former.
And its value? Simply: 0.21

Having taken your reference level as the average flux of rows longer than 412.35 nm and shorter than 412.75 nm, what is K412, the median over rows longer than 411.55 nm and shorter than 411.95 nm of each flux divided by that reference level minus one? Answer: -0.21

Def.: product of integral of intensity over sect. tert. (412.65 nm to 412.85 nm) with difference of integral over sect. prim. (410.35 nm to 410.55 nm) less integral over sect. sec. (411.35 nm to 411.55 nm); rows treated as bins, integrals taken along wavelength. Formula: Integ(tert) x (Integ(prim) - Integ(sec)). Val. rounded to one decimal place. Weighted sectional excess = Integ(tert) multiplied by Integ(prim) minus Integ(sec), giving 0.2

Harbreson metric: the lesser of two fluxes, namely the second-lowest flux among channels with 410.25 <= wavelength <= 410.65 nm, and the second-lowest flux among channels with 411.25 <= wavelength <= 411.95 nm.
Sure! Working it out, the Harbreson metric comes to 3.56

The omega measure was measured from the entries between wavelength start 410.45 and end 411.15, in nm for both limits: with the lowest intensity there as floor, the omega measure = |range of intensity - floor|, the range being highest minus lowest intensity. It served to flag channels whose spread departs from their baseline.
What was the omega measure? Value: 3.0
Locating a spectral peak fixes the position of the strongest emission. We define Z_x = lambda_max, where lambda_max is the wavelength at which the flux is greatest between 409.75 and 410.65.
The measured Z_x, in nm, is 409.8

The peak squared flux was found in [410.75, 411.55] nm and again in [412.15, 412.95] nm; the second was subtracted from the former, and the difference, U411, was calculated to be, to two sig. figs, -10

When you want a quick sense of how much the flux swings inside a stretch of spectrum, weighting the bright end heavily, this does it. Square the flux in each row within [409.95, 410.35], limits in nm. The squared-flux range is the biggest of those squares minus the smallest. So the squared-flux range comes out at 4.3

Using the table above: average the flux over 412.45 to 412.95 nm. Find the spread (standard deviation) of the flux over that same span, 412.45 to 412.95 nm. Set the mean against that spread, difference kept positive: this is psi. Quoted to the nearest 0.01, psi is 5.16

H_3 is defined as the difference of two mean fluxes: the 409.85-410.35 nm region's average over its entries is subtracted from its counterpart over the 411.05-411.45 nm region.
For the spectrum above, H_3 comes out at -1.4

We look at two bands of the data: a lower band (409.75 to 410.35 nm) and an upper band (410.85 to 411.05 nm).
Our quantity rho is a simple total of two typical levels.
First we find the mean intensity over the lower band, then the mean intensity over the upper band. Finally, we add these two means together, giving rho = 9.0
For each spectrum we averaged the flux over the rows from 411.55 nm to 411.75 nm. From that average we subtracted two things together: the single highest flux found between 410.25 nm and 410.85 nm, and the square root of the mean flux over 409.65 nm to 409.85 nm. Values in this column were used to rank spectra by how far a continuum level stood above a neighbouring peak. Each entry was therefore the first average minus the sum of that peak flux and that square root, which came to -3.1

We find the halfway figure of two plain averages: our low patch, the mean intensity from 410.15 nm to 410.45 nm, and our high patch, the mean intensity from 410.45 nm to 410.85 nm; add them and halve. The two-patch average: 4.49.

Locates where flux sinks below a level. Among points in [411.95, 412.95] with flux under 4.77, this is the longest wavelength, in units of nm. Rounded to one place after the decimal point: 412.0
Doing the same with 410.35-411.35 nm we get 411.3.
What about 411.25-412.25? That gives 412.0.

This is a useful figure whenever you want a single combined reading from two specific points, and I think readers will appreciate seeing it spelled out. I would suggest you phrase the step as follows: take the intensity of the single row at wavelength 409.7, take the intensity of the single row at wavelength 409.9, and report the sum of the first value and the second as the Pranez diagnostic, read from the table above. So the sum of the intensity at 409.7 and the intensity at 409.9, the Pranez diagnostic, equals 10.7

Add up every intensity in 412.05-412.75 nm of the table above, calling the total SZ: 35.7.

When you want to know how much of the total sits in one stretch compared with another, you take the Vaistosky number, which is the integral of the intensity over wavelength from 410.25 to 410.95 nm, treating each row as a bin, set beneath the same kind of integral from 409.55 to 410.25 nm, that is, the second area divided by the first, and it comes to 1.19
